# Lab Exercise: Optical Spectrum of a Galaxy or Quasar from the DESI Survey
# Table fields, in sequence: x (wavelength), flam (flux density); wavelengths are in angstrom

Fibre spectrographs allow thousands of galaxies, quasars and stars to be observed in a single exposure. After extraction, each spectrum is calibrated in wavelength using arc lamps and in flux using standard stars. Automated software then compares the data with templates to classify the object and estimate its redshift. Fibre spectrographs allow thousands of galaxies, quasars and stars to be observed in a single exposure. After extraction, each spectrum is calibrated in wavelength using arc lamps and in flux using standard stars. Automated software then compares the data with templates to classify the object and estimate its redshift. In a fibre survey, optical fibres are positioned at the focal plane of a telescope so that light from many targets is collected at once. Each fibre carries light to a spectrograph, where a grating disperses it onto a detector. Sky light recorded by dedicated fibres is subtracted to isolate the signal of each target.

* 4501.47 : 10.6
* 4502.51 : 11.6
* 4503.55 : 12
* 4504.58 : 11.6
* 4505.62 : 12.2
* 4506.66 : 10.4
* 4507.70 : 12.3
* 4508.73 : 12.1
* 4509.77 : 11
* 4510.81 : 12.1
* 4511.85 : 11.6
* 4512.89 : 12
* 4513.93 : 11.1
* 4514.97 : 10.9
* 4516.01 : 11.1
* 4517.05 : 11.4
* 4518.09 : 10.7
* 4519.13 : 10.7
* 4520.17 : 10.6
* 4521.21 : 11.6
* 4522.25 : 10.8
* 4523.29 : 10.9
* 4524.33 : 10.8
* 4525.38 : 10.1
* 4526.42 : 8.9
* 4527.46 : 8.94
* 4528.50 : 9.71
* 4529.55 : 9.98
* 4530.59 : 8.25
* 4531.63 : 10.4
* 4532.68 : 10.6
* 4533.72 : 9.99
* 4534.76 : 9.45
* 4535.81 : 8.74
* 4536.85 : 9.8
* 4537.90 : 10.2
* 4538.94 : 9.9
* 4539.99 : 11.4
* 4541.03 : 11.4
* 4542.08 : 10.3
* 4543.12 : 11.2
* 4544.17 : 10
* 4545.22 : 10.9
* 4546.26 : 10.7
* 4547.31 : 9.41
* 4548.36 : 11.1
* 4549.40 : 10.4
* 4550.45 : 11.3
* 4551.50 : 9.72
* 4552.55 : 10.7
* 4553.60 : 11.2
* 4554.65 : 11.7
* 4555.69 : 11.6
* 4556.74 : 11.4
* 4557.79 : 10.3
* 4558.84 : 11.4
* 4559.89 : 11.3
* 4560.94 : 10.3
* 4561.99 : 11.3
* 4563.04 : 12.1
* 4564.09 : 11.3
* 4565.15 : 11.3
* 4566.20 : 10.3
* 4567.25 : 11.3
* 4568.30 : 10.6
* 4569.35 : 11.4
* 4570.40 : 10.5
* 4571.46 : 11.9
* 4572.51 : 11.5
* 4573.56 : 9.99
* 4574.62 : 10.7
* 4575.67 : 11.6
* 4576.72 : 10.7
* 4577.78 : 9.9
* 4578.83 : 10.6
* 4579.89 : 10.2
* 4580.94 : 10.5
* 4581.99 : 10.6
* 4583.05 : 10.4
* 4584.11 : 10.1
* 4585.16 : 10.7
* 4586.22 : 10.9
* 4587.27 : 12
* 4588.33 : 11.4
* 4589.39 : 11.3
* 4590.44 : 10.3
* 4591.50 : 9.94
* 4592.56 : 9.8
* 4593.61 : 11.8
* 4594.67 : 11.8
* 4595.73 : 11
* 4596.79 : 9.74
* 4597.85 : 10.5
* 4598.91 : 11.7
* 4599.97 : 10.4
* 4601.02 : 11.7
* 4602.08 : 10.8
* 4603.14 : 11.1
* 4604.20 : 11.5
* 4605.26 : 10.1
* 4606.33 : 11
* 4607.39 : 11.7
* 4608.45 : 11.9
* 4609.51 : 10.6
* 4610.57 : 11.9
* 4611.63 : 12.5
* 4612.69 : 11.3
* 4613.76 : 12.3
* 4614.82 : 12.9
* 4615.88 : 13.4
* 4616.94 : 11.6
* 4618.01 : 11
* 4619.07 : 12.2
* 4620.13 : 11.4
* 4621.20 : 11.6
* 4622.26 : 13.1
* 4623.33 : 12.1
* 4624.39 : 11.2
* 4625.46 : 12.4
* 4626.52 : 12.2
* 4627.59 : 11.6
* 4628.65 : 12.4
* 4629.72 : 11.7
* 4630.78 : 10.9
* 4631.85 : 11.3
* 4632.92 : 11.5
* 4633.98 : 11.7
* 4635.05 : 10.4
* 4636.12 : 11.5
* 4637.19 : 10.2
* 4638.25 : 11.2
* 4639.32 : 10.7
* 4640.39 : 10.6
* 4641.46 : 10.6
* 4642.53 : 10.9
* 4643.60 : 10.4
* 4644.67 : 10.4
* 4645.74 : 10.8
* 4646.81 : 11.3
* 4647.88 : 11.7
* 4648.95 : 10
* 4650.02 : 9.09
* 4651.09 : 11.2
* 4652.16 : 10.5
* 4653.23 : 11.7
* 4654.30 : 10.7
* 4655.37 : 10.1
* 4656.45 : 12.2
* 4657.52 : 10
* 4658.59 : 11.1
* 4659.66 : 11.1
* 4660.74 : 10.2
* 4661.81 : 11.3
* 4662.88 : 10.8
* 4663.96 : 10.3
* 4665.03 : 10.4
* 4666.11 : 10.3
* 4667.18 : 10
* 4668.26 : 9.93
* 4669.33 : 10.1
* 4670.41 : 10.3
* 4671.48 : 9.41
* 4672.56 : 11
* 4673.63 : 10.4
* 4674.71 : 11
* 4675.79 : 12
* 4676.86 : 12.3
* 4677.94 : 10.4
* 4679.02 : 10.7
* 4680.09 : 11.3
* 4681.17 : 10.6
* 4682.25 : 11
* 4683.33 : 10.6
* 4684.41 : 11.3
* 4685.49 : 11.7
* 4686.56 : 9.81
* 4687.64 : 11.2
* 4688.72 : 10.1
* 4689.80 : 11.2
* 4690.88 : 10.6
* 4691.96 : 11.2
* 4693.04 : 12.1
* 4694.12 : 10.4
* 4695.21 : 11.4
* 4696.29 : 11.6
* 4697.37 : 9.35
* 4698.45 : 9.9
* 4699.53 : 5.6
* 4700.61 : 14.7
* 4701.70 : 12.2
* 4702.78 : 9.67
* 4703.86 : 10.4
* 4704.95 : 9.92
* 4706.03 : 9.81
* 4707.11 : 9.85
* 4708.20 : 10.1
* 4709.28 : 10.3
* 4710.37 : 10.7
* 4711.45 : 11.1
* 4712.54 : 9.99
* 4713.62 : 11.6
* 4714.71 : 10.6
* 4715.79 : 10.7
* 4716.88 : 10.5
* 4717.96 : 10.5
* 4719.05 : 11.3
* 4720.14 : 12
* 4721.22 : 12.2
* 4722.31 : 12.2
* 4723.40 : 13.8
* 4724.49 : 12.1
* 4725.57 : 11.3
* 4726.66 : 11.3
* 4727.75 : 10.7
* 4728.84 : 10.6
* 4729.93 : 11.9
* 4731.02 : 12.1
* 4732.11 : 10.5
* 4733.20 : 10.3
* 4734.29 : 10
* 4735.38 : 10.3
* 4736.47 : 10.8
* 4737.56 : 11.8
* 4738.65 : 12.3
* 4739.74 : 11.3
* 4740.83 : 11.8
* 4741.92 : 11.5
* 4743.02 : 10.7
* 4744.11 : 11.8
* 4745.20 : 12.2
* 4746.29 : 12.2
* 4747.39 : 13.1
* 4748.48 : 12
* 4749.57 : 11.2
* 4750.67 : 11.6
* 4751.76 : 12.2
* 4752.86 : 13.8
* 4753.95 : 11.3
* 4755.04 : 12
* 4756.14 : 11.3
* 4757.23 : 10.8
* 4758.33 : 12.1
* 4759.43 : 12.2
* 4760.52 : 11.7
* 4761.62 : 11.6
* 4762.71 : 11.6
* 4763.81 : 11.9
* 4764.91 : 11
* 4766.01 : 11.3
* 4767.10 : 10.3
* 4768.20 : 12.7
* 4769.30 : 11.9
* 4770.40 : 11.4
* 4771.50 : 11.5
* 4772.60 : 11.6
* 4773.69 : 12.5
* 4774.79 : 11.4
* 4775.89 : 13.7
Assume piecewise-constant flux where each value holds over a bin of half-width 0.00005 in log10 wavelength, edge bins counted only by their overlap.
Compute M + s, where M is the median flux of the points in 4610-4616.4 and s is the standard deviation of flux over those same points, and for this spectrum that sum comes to 13.1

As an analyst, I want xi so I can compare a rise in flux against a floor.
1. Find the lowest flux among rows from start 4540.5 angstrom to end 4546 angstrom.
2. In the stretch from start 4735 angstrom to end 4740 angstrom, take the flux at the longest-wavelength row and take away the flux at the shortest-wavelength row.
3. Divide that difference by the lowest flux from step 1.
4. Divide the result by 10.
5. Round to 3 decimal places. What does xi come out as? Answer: 0.010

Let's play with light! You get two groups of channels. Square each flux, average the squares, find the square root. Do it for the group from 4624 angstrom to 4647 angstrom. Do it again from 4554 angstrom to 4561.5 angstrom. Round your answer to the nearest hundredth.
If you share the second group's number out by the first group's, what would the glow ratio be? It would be 1.00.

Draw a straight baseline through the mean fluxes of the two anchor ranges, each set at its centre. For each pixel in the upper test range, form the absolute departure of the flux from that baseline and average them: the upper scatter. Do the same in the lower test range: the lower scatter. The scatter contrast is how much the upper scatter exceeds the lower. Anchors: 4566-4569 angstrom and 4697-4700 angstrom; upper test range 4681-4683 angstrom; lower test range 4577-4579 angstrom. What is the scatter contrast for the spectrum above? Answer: 1.8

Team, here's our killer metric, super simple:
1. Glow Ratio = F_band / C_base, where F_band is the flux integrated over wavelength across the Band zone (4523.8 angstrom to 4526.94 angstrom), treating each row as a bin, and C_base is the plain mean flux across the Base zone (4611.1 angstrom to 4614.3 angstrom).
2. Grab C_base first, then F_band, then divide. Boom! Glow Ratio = 2.6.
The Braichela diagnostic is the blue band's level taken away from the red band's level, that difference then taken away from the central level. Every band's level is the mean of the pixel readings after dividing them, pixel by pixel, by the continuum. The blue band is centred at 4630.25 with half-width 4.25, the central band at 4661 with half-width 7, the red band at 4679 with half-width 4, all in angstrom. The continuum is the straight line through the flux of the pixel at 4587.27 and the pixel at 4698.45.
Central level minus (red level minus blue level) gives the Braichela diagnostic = 0.96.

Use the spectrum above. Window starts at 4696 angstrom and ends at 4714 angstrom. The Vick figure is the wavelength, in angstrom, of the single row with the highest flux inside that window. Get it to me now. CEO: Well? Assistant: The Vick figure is 4700.61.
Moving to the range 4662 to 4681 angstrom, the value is 4676.86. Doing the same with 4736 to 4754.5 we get 4752.86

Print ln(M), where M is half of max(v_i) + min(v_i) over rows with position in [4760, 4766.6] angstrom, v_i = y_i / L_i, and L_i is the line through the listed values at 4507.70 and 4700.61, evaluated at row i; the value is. -0.30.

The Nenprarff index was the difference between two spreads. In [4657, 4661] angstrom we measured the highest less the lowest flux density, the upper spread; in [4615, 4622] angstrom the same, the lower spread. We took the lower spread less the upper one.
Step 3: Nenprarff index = 1.3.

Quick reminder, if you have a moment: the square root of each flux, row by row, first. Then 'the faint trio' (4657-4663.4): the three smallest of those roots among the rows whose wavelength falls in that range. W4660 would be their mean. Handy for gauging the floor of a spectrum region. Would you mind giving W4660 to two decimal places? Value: 3.21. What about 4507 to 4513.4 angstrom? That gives 3.40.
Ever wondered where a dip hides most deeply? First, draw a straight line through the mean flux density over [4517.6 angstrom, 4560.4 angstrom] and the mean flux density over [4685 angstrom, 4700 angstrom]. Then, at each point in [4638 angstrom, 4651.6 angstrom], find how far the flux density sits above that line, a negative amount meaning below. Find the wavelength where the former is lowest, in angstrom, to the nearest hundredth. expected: 4650.02 angstrom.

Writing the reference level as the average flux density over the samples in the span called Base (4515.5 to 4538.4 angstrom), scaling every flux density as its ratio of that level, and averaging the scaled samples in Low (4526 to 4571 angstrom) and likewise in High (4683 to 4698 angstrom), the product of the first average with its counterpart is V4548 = 1.11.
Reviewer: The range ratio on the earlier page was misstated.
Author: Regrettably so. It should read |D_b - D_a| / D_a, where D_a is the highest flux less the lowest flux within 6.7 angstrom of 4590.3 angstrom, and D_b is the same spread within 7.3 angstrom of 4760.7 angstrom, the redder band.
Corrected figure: 0.16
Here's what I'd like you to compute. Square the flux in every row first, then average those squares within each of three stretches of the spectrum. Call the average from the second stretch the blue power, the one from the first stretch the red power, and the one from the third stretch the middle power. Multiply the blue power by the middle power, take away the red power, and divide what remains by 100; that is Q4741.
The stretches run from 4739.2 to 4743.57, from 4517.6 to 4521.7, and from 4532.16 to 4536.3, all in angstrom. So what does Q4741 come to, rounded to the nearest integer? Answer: 111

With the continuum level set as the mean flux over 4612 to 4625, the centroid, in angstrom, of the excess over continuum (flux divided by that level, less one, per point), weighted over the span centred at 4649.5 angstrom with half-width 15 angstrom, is 4649.4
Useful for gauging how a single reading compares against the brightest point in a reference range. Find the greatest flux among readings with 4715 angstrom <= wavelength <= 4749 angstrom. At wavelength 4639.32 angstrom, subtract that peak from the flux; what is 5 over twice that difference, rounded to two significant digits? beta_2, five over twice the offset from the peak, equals -0.81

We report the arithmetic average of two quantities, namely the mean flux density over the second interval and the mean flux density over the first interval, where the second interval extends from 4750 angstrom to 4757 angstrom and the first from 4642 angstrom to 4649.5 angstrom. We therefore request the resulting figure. 11.4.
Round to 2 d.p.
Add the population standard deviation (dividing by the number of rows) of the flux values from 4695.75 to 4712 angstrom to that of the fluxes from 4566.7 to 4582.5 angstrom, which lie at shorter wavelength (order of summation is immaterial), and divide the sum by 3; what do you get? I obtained 0.80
